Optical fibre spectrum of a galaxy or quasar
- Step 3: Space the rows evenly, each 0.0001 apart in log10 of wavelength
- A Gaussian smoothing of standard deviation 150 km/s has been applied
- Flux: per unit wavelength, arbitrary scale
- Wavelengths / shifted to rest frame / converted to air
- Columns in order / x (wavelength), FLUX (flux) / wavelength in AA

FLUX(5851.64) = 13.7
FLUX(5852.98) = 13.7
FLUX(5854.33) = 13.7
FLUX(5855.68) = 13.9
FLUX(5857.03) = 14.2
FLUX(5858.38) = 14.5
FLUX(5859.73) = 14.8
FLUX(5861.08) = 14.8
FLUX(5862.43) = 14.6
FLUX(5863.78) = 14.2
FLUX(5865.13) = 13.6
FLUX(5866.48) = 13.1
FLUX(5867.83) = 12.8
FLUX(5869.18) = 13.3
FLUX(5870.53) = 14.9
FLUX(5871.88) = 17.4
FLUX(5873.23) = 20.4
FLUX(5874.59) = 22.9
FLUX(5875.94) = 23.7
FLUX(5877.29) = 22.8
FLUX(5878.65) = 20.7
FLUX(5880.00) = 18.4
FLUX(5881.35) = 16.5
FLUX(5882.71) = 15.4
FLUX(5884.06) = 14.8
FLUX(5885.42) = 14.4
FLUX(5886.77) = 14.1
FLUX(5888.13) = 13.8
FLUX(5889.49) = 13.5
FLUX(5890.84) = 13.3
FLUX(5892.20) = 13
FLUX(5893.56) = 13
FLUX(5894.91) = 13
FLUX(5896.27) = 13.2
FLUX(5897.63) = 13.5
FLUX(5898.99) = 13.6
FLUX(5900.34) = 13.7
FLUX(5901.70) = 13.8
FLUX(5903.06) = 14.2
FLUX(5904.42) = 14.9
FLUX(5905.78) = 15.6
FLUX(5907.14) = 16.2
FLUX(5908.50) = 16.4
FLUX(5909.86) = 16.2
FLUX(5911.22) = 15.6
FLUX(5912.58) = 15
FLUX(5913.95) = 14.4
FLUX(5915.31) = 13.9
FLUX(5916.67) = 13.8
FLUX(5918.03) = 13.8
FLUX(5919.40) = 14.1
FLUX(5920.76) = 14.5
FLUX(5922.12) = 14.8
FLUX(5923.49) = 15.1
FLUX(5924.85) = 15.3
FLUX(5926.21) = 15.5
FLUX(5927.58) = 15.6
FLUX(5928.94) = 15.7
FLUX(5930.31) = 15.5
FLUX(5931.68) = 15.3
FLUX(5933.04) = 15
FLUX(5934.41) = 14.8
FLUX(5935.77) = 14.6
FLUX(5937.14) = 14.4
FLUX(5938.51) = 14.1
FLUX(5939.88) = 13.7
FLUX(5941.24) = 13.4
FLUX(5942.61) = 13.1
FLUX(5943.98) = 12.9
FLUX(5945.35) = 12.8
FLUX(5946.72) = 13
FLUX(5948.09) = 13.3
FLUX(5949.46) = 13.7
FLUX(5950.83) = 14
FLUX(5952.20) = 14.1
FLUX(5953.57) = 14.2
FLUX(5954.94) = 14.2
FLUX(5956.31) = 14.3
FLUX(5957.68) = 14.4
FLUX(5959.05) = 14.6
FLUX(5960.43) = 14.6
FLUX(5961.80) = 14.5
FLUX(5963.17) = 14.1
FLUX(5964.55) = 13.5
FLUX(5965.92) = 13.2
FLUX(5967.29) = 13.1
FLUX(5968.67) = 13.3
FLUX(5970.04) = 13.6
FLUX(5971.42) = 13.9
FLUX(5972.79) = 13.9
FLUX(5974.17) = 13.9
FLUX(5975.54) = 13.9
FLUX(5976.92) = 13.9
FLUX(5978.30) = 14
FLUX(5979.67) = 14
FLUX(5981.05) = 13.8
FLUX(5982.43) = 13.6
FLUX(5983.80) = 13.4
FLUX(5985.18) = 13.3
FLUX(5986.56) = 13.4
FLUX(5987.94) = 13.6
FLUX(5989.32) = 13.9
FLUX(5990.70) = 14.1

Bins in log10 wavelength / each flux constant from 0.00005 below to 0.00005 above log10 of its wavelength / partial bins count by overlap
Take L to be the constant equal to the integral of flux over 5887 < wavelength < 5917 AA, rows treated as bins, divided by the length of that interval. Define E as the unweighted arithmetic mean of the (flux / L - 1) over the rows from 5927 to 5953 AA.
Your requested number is -0.01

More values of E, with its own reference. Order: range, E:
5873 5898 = 0.15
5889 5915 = 0.00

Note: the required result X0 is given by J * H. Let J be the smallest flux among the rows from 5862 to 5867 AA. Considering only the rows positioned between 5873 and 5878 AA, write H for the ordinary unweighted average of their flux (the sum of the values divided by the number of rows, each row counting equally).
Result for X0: 294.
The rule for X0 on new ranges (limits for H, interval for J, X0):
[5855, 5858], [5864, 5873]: 180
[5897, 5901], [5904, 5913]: 203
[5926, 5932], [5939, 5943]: 203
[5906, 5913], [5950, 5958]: 222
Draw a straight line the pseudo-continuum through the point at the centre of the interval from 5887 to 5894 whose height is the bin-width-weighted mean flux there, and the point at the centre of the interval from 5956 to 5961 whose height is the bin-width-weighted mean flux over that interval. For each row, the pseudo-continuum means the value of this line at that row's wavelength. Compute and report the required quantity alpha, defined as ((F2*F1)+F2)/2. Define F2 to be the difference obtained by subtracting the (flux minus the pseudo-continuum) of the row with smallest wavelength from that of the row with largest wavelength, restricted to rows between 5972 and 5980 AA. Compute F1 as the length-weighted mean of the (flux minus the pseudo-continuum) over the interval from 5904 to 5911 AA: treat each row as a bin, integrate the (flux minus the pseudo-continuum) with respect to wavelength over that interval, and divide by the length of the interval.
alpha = 0.0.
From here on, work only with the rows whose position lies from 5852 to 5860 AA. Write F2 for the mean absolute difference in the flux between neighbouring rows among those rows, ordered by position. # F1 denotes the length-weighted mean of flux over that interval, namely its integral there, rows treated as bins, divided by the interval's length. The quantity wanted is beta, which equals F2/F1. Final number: 0.0156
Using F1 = 14.1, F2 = 0.22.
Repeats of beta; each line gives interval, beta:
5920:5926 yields 0.0178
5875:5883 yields 0.0834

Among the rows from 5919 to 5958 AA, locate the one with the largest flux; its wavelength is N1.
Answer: 5928.94 AA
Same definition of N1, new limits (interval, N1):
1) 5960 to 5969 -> 5960.43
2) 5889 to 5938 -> 5908.50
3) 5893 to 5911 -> 5908.50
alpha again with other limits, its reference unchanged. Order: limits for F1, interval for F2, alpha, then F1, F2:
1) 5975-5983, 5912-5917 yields 0.0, -0.9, -1.3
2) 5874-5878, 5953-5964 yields -1.4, 10.0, -0.3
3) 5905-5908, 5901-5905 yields 1.7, 2.3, 1.1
